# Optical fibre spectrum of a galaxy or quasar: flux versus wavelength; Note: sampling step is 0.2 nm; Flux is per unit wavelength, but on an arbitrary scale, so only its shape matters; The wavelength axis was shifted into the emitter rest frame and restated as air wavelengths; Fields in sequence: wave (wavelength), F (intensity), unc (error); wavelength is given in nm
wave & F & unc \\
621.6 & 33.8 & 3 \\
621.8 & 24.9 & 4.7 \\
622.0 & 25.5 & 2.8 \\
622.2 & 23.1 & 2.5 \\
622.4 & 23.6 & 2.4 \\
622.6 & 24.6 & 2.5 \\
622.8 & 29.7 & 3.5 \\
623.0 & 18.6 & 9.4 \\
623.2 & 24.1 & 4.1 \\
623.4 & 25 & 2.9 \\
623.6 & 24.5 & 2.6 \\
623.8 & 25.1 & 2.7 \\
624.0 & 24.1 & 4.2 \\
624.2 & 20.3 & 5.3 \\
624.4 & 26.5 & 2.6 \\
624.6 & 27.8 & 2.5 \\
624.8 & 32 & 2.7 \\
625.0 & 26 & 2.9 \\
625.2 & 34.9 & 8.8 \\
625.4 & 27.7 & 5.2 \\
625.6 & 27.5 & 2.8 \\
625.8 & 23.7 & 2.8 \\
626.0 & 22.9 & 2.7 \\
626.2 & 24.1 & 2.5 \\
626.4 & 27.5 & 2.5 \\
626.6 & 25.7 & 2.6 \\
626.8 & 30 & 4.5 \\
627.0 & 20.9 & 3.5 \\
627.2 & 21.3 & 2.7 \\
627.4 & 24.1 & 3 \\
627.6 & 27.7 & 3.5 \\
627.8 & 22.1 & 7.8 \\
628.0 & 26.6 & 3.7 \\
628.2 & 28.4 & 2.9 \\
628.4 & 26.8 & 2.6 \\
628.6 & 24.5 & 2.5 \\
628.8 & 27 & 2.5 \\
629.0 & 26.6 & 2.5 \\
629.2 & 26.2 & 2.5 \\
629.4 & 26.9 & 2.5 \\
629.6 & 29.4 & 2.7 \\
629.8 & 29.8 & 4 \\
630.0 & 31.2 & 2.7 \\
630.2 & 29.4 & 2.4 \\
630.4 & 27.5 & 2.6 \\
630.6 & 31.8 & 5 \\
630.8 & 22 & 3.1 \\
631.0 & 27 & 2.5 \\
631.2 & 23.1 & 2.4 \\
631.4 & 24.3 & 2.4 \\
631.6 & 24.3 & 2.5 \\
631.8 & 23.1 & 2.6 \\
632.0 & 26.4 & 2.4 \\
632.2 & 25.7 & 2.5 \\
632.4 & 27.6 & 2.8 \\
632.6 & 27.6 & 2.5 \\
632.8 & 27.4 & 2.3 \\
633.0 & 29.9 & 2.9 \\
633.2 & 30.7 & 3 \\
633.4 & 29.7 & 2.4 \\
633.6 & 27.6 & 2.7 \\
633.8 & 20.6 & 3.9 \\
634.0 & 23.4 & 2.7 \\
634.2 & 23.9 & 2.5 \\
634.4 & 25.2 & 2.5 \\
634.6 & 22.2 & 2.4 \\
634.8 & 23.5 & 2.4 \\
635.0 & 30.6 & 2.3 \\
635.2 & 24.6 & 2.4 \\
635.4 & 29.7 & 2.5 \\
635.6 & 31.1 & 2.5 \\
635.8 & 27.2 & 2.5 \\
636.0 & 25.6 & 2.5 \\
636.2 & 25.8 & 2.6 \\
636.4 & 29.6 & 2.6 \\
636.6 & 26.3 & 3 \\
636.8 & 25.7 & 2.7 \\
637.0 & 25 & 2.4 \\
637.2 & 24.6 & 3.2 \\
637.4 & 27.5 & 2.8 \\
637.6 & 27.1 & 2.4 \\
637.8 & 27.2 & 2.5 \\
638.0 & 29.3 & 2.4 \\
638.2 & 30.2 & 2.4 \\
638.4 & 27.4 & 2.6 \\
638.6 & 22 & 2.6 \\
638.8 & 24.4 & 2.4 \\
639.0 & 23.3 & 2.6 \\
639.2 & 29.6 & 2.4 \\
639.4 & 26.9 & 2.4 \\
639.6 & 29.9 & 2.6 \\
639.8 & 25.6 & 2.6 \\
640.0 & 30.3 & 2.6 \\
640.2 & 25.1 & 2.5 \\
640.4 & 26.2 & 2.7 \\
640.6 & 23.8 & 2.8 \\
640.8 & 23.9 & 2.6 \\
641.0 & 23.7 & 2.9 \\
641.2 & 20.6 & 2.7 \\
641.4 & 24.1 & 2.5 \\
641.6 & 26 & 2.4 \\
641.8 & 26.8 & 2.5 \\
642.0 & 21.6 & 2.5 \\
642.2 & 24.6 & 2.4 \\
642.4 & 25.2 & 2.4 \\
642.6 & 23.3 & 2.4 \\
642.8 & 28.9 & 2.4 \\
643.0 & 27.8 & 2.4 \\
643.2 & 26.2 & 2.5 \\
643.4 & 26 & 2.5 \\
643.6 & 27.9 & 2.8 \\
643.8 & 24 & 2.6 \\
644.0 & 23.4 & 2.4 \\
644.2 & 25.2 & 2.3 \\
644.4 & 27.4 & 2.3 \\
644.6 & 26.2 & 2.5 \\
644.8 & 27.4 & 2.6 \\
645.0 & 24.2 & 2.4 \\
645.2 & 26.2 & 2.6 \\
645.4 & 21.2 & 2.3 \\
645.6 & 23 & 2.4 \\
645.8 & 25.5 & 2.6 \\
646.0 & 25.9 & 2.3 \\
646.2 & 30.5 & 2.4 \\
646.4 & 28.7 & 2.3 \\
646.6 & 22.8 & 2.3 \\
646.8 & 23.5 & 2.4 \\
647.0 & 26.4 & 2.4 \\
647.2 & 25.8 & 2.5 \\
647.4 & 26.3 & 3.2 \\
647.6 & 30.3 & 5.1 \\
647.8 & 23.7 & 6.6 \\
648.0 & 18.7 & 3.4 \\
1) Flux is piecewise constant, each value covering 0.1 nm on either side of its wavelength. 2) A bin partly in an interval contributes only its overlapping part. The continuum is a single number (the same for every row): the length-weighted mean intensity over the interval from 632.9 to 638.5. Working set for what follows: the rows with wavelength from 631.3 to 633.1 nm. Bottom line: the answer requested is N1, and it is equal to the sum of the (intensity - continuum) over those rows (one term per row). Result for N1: -5.2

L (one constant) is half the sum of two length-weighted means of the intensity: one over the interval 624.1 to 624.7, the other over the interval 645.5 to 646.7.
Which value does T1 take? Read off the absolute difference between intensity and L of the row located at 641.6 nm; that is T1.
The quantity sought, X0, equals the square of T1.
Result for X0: 0.3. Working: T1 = 0.53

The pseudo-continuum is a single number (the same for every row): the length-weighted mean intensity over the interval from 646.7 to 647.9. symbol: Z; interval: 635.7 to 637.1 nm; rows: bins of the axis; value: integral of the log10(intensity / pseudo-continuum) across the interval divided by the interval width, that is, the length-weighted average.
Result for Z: 0.007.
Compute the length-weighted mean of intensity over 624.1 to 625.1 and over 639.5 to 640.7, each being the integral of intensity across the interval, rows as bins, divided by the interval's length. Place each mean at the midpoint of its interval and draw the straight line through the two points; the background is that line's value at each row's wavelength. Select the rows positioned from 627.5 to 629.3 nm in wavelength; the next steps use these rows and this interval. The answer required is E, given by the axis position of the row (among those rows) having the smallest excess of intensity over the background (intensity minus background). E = 627.8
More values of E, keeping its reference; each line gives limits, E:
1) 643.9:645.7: 645.4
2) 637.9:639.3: 638.6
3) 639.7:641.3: 641.2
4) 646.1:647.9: 646.6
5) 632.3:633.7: 632.8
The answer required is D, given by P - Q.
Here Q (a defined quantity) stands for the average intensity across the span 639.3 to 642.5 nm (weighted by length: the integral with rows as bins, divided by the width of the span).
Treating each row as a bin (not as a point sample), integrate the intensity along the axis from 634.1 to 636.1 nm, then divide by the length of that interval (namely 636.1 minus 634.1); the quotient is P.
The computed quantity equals 1.1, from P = 26.4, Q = 25.3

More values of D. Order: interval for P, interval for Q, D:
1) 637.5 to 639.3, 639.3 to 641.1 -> 0.6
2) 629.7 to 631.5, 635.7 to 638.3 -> 0.3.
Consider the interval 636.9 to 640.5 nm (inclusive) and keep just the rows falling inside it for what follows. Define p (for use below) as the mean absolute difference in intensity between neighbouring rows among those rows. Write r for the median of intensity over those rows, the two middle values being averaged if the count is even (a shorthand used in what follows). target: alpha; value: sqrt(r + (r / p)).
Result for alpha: 6.08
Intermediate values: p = 2.7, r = 27.0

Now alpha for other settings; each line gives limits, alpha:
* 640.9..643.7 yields 6.05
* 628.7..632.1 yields 6.18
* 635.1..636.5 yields 6.12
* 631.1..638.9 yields 6.21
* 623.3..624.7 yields 6.02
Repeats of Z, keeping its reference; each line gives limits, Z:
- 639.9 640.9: -0.004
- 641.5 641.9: 0.007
